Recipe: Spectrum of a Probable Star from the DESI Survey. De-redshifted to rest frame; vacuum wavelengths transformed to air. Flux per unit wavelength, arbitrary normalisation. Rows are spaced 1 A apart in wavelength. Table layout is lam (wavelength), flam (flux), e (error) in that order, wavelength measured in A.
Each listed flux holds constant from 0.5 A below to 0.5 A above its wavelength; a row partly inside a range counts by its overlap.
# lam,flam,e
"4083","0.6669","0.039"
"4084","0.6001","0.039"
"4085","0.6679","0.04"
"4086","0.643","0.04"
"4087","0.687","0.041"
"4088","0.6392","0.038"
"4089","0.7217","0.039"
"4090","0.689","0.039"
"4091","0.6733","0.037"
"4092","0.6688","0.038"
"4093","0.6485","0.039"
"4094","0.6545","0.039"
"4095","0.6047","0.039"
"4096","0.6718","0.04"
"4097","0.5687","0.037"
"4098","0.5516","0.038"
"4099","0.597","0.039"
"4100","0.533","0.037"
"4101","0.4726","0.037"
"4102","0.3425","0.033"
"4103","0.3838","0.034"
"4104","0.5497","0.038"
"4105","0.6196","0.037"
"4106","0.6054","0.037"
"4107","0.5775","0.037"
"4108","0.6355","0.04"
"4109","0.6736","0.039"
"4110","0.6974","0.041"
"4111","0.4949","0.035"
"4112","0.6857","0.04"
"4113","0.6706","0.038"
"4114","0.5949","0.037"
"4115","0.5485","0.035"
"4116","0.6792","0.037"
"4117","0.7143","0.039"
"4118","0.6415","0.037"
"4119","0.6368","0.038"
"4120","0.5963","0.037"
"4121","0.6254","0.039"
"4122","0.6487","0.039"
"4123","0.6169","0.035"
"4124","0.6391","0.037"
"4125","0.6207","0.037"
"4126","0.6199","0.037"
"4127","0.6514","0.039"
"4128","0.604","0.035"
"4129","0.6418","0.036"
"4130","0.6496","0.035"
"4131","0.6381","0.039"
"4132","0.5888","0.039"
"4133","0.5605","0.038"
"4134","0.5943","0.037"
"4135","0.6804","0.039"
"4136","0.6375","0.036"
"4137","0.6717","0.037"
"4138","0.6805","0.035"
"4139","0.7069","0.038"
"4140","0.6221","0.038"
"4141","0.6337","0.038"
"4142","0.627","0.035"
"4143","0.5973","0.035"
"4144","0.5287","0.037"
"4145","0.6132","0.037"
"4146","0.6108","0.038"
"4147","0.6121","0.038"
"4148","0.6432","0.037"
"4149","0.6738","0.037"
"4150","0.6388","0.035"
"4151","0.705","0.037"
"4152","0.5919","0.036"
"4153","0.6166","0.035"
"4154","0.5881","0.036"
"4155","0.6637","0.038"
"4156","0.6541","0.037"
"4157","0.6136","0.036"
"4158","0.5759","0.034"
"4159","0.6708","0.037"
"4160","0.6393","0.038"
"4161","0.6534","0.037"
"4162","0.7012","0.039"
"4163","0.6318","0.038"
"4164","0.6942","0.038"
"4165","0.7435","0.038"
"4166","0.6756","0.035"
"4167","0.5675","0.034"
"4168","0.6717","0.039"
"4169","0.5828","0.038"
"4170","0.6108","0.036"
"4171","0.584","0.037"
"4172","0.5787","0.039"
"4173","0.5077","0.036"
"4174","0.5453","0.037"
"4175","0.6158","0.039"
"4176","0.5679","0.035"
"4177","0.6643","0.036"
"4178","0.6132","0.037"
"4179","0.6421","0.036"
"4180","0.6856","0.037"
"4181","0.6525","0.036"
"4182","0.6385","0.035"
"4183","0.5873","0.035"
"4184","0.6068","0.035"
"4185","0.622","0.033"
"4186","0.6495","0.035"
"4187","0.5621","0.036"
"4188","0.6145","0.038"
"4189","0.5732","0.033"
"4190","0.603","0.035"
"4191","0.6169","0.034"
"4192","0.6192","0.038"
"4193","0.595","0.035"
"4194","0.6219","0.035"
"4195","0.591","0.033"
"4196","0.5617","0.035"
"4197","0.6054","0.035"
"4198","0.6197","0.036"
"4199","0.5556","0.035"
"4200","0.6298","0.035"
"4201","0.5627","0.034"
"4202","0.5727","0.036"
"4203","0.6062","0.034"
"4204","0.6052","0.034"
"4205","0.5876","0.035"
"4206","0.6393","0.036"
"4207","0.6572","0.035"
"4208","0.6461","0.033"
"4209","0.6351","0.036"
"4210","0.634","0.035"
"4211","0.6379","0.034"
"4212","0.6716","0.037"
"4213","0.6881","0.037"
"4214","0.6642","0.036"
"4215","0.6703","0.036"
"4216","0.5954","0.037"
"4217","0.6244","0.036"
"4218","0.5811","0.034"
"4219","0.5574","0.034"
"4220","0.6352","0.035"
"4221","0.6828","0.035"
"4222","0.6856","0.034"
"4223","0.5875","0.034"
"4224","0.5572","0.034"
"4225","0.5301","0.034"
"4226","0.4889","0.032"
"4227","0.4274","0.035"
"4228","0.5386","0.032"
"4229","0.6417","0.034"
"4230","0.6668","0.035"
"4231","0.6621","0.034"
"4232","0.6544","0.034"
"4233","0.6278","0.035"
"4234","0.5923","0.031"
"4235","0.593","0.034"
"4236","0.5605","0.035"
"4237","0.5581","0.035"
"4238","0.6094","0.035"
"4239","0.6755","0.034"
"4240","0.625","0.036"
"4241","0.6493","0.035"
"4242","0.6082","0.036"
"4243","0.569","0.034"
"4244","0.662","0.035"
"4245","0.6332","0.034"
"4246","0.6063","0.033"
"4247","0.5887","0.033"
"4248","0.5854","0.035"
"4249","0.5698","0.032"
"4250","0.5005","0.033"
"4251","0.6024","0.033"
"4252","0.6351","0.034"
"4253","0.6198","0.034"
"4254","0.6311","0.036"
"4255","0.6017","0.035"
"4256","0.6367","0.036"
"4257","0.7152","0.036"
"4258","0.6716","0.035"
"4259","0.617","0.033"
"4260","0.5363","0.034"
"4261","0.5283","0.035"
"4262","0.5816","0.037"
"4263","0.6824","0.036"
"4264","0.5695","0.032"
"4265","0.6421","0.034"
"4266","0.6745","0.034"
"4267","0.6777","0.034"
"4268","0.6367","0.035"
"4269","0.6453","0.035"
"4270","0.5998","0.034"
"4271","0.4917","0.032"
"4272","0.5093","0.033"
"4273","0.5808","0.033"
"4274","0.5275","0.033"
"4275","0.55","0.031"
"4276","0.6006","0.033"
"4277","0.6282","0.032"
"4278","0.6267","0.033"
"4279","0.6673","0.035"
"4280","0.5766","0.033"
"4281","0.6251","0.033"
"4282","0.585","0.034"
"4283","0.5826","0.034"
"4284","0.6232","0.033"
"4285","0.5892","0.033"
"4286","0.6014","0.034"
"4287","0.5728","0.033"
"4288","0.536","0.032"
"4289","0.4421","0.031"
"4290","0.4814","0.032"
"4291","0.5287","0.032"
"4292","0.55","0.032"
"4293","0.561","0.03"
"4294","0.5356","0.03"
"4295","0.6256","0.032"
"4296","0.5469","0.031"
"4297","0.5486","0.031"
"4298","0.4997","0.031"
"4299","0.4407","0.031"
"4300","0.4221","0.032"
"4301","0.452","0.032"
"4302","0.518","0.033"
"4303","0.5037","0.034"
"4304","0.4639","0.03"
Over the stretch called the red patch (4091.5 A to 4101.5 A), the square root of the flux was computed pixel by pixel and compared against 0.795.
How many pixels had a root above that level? 4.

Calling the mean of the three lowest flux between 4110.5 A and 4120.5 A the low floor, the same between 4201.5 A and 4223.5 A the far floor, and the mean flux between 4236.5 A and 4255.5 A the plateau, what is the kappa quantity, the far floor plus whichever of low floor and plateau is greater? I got 1.18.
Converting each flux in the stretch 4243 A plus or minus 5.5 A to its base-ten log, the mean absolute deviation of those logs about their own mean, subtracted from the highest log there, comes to -0.189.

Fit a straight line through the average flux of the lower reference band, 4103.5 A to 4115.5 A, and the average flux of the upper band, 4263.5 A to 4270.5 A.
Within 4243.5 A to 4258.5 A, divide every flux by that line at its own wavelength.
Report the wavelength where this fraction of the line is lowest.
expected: 4250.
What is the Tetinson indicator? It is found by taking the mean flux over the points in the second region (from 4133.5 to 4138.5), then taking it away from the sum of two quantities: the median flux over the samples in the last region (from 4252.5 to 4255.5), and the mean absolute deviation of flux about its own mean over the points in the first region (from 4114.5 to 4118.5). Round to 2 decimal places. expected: 0.02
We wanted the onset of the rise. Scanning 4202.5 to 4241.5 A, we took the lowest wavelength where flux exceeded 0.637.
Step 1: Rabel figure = 4206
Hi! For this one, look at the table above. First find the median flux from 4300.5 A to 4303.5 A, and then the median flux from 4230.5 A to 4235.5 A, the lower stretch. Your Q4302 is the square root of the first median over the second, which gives 0.90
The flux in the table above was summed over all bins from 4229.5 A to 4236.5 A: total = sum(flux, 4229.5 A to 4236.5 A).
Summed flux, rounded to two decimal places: 4.36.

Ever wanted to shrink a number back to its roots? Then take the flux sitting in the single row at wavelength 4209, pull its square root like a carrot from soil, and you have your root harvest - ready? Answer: 0.797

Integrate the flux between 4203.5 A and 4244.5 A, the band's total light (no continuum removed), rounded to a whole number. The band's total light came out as 25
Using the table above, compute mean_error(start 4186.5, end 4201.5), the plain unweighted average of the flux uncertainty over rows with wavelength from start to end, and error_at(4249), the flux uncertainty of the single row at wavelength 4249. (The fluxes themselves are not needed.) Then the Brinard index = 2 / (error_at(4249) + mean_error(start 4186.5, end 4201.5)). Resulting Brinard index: 29.8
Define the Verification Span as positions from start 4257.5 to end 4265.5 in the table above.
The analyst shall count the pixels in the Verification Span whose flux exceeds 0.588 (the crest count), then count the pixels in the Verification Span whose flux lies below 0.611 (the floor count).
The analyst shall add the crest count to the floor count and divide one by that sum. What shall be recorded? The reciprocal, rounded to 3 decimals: 0.125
